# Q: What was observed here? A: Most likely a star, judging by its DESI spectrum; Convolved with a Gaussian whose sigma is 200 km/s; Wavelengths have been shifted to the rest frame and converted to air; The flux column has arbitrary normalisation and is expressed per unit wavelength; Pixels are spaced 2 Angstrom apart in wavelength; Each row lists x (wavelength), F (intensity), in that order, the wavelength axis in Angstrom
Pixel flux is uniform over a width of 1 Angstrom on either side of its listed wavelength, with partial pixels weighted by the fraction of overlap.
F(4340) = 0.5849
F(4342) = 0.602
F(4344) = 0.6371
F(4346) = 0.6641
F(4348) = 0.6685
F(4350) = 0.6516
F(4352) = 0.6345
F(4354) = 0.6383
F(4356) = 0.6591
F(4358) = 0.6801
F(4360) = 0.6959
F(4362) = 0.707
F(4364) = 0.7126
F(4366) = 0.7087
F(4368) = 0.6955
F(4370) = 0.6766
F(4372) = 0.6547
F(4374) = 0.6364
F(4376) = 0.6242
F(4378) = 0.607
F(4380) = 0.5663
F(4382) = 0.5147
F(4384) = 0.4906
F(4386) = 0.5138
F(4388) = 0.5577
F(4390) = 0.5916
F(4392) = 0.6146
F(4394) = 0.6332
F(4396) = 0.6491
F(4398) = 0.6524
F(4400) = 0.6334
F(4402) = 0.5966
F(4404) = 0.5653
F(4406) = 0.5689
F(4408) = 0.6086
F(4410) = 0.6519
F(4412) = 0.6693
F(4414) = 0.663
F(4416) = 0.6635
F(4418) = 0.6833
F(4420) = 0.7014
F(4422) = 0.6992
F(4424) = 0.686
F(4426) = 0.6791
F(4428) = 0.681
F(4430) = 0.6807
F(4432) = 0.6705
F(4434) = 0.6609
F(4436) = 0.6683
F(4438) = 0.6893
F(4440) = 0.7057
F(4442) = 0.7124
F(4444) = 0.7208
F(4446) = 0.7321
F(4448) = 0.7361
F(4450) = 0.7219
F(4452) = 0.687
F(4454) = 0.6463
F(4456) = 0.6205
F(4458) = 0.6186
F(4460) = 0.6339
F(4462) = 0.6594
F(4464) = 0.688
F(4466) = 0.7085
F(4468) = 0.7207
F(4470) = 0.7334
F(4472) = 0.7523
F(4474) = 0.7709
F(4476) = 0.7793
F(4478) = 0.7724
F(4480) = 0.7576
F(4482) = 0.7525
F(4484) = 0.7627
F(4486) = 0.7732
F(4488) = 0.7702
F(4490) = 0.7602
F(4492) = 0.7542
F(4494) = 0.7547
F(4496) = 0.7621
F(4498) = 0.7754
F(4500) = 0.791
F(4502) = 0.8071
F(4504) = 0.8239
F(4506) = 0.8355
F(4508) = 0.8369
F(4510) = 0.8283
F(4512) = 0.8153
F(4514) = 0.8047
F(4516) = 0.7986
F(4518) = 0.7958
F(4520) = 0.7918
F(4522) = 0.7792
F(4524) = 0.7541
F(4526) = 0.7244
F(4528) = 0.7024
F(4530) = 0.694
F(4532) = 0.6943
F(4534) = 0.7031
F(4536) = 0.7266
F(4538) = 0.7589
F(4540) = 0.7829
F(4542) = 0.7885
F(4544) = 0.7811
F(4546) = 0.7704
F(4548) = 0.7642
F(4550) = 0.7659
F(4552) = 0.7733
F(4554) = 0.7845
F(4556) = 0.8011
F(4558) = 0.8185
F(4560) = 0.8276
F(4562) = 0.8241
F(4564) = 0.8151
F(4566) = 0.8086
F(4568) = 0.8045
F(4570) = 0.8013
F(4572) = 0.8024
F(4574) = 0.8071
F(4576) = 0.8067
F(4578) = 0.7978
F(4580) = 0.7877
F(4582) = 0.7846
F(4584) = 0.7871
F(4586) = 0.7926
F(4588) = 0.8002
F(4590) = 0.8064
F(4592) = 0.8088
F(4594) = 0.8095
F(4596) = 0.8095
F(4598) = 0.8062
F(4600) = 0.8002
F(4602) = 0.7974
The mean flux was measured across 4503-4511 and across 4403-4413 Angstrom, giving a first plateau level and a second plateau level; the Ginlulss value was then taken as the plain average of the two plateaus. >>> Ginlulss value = 0.72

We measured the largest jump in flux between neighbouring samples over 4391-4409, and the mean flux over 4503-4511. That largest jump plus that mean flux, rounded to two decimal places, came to 0.87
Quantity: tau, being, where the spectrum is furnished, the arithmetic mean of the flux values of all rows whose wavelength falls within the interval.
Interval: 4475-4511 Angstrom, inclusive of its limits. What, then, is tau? 0.78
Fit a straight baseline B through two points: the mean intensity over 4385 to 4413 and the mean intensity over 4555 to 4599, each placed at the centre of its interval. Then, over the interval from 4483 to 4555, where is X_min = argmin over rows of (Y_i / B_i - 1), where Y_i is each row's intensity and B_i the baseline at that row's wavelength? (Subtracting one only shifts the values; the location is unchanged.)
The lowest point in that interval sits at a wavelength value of 4532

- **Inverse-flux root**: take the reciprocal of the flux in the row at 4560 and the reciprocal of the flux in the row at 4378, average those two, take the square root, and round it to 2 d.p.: 1.19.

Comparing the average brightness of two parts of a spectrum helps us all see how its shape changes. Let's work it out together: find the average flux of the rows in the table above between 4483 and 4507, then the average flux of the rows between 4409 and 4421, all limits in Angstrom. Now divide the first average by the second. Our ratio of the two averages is 1.16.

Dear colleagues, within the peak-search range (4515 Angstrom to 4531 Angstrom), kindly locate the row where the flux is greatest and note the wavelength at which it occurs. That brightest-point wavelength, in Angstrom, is 4516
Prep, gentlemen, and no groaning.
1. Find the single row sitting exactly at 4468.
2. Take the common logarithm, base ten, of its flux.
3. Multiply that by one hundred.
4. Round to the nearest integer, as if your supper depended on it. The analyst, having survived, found -14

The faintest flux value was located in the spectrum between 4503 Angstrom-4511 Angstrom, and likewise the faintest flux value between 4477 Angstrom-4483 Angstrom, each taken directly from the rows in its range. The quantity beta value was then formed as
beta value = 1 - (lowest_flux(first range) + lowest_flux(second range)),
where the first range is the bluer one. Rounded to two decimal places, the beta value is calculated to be -0.58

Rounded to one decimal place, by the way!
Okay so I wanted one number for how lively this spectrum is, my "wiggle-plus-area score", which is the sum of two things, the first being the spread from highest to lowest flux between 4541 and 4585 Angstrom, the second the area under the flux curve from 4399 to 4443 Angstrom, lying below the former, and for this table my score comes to 29.1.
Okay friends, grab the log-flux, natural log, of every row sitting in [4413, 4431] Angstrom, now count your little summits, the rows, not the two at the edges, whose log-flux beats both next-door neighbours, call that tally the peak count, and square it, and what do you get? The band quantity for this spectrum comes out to 4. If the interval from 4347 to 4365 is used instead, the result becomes 0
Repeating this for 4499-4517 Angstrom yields 1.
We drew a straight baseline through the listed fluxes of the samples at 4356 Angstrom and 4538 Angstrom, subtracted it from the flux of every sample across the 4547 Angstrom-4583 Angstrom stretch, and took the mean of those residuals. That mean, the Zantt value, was 0.025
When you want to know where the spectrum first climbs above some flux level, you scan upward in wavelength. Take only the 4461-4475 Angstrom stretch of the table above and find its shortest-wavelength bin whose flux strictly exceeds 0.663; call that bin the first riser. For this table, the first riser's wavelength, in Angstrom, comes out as 4464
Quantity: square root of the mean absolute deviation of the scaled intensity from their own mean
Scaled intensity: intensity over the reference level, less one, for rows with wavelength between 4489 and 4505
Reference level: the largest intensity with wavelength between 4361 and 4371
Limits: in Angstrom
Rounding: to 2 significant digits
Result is 0.17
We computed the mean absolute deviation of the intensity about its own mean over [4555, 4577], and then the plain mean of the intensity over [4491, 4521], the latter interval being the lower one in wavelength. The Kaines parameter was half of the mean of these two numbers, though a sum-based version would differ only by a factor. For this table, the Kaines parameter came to 0.202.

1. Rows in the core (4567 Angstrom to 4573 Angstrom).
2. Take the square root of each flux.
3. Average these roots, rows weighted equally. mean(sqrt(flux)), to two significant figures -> 0.90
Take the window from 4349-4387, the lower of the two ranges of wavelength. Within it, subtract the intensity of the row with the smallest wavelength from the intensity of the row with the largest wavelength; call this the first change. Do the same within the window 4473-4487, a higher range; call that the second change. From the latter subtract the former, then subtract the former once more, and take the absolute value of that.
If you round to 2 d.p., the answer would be 0.28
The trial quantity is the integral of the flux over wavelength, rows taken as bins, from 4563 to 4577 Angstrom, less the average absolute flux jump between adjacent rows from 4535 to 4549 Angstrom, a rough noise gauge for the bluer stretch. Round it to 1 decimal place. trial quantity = 11.3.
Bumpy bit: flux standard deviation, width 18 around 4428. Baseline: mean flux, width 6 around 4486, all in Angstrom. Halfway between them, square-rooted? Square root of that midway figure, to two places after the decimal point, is 0.63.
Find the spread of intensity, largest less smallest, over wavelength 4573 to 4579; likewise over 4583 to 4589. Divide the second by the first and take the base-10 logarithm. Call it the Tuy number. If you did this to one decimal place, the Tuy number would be 0.1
